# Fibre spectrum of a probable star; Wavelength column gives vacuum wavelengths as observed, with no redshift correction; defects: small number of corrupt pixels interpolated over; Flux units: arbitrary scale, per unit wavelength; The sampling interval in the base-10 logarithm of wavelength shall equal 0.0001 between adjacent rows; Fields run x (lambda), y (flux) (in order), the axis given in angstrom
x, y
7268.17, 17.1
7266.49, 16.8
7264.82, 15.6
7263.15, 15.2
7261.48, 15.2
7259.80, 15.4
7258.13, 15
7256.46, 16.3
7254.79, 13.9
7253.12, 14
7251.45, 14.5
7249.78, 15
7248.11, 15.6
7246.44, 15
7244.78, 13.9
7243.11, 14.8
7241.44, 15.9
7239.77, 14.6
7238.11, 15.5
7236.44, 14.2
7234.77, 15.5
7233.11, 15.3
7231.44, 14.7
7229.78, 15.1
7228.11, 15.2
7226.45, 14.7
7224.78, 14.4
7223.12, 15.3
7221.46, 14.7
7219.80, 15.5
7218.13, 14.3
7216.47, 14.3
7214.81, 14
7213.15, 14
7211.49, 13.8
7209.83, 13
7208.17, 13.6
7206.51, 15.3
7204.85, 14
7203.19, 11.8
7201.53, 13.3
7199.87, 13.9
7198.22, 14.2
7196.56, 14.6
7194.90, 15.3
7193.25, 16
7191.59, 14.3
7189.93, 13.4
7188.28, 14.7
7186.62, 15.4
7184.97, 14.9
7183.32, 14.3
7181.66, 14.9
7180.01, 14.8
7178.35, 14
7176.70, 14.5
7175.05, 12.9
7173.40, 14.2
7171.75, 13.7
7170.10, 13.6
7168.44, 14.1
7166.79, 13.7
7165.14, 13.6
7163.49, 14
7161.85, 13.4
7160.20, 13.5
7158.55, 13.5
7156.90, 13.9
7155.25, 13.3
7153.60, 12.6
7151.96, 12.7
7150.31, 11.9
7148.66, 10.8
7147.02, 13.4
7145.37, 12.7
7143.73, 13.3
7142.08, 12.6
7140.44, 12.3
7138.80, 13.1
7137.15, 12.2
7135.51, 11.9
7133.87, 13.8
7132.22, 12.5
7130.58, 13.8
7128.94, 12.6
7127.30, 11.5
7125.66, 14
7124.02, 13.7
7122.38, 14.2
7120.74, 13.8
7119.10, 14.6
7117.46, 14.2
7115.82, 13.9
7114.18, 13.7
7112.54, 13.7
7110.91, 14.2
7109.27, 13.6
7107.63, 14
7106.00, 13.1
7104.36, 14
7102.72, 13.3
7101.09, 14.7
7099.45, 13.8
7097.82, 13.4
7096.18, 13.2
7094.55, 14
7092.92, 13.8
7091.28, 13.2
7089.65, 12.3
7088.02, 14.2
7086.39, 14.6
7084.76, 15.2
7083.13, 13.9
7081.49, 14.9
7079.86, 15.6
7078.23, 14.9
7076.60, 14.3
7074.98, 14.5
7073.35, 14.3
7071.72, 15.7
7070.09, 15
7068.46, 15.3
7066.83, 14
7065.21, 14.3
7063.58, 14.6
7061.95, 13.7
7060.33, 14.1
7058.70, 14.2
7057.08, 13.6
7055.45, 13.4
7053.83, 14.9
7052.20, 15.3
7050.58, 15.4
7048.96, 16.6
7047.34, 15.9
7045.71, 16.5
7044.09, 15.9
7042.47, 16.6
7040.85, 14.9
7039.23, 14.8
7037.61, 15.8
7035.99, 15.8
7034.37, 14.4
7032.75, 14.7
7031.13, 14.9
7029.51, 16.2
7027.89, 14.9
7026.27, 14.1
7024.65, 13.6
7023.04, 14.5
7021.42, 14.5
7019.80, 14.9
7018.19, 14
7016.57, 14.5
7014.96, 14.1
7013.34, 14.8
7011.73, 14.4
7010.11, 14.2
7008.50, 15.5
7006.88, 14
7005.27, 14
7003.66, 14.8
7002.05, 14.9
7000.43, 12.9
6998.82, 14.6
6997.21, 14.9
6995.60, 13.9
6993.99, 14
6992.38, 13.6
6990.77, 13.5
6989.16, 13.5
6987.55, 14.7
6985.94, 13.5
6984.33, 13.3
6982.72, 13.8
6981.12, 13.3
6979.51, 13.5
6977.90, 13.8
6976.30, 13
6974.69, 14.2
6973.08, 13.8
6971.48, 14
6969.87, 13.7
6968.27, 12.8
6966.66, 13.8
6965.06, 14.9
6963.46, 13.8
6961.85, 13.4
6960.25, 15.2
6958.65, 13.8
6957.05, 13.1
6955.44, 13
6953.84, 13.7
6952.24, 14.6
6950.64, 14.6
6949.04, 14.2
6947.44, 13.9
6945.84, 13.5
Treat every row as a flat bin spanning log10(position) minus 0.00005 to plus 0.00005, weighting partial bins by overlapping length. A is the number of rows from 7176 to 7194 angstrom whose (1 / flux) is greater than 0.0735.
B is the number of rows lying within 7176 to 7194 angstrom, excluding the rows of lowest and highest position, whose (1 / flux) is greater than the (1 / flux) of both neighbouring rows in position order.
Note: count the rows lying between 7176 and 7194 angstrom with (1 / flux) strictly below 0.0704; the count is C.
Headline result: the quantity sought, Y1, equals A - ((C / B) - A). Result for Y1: -1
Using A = 1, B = 3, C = 9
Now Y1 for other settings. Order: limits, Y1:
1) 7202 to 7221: 2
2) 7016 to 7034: -2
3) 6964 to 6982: 8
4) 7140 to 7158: 20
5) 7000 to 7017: -1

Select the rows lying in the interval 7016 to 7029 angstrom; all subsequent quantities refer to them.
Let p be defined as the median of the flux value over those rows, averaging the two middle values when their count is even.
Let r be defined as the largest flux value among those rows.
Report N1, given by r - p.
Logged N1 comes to 0.4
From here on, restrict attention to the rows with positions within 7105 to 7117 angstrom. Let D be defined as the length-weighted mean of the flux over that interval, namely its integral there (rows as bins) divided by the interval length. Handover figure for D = 13.8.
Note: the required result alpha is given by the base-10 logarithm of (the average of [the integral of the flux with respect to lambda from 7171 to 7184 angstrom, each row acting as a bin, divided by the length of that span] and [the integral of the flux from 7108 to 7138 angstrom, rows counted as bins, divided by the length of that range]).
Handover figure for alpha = 1.14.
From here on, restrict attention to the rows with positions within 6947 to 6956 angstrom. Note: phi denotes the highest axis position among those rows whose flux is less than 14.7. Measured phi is 6955.44 angstrom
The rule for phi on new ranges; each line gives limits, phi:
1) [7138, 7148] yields 7147.02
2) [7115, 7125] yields 7124.02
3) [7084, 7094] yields 7092.92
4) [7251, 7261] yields 7254.79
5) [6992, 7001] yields 7000.43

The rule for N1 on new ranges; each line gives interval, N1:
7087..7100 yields 0.6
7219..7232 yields 0.6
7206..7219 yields 1.3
